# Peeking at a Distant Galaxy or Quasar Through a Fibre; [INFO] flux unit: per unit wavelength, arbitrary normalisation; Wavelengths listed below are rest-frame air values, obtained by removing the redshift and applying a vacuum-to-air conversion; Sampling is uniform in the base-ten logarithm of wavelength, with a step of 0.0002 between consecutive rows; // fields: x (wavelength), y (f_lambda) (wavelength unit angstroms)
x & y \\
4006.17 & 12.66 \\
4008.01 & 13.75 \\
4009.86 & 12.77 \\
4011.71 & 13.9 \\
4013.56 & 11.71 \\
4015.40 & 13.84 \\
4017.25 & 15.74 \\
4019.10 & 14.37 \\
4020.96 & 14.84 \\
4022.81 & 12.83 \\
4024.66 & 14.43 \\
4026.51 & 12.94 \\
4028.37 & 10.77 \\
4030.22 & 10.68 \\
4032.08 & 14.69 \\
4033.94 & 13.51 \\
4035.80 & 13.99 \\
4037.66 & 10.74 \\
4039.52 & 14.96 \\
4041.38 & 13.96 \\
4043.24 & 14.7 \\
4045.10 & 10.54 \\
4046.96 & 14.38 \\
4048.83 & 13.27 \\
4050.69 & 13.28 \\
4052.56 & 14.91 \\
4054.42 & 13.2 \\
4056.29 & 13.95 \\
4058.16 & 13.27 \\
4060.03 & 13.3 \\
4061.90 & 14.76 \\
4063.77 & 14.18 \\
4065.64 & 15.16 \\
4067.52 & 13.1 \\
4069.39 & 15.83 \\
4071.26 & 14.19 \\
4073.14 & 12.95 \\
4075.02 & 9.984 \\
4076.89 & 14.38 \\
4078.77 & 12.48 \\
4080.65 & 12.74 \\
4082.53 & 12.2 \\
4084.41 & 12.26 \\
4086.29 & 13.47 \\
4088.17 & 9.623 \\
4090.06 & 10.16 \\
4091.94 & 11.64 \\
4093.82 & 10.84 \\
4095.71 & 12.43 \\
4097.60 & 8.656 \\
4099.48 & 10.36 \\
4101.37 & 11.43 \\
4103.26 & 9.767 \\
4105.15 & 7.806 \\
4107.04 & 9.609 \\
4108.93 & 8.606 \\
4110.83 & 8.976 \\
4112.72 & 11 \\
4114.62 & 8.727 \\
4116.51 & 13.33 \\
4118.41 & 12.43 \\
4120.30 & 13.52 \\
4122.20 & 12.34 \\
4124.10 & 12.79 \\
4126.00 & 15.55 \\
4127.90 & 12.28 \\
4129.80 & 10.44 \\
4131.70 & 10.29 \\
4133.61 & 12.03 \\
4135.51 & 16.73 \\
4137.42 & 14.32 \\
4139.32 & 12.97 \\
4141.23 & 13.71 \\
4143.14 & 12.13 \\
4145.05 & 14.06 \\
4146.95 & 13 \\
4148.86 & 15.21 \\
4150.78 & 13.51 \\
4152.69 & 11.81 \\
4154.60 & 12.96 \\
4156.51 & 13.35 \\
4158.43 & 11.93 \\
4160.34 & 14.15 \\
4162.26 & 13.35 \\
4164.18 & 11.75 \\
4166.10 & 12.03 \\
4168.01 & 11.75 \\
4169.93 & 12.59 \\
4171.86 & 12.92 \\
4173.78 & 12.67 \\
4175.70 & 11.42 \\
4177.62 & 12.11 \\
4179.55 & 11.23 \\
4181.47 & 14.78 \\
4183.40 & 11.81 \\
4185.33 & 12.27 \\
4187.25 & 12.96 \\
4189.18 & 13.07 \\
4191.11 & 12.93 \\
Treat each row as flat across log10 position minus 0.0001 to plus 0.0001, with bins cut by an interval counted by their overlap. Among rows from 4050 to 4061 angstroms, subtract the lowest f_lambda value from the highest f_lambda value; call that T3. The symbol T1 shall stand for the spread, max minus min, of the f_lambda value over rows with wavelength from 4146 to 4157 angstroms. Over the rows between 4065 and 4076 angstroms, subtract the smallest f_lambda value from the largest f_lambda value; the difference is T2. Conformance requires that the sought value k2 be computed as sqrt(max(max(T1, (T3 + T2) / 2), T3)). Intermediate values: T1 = 3.4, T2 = 5.8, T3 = 1.7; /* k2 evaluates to 1.94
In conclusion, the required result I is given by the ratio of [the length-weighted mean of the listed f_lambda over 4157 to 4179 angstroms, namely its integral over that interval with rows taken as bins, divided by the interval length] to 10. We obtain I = 1.24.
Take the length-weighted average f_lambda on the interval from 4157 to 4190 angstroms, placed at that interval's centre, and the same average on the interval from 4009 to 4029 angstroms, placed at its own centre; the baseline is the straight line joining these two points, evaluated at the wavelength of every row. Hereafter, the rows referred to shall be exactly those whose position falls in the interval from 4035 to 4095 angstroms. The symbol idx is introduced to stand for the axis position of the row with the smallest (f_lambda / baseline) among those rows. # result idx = 4088.17 angstroms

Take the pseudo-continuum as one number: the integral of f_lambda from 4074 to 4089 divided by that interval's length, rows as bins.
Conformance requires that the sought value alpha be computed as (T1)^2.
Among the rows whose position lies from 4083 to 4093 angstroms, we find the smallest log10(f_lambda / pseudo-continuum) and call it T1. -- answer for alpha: 0.010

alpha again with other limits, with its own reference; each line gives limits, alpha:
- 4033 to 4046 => 0.004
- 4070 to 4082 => 0.007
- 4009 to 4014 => 0.000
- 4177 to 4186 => 0.001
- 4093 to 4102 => 0.022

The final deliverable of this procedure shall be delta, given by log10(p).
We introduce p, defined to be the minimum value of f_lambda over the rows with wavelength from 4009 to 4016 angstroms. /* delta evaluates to 1.07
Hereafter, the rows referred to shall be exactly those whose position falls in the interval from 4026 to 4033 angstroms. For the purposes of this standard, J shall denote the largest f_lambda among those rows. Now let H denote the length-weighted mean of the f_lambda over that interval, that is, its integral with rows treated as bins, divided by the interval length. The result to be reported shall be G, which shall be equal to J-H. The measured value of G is 2.47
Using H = 12.2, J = 14.69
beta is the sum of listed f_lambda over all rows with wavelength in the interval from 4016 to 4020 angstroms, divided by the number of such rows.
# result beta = 15.1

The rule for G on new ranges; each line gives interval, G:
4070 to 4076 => 1.61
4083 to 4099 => 2.32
